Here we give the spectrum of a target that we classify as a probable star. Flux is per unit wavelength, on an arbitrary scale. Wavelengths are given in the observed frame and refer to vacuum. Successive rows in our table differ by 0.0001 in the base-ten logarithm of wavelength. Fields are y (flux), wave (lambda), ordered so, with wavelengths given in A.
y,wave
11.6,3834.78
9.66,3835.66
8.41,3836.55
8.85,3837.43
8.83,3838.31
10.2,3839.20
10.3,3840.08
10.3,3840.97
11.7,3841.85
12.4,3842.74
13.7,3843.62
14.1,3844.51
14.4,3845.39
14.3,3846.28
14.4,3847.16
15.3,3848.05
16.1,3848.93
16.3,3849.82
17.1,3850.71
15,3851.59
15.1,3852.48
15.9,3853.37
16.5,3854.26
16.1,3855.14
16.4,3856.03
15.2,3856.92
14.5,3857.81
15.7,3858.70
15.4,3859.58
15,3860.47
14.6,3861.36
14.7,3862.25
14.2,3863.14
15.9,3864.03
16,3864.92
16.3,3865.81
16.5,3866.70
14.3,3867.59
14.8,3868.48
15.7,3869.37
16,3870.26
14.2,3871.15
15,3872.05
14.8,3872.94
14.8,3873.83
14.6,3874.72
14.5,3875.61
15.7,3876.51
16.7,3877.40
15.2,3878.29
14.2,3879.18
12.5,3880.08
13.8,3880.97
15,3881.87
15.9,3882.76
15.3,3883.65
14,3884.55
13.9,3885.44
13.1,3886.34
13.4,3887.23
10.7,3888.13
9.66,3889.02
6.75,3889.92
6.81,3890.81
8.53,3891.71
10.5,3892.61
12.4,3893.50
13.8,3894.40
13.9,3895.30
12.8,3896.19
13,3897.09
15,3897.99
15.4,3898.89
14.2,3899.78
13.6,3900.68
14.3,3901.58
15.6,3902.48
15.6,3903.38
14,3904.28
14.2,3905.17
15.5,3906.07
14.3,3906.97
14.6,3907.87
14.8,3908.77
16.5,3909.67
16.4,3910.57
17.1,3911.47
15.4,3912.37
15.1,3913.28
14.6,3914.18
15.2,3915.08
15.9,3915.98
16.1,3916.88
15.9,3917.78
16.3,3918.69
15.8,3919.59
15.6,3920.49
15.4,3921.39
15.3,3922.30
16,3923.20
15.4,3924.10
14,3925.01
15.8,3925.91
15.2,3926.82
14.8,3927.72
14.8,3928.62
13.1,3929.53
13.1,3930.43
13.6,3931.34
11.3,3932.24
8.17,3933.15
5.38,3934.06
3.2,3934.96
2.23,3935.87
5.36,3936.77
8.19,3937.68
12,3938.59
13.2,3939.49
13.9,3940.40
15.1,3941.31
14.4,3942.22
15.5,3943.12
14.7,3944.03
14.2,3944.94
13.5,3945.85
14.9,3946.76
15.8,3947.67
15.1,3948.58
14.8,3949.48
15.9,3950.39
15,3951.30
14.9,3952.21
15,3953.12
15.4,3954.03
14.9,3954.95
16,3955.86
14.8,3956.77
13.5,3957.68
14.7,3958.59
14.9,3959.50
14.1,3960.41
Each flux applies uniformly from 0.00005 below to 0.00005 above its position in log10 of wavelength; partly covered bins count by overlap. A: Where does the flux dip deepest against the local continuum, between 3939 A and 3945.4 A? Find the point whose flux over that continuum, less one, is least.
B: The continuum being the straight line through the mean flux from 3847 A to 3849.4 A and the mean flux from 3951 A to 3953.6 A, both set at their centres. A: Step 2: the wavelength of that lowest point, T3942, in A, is 3939.49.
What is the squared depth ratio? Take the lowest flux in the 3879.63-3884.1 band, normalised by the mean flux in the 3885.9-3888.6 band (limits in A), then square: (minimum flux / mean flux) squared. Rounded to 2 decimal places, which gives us 1.02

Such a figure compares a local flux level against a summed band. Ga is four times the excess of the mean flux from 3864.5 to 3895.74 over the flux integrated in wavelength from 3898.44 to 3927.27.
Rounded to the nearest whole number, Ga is -1708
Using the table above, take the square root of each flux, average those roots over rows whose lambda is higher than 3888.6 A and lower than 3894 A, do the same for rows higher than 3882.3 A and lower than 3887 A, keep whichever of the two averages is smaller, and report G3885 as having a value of 3.0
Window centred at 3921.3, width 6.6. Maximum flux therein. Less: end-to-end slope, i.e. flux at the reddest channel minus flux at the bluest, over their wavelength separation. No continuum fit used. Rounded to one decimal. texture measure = 16.5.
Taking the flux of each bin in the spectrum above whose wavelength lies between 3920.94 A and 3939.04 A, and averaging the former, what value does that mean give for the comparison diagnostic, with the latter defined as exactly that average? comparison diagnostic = 11.6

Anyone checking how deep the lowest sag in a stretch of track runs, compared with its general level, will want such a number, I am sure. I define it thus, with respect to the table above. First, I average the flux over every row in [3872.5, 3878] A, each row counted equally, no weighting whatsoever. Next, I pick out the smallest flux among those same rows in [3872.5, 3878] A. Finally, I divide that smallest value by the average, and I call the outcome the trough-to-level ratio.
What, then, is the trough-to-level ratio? 0.95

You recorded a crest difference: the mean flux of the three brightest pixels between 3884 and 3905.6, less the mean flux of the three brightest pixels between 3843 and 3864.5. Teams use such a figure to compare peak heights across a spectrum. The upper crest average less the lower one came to -1.1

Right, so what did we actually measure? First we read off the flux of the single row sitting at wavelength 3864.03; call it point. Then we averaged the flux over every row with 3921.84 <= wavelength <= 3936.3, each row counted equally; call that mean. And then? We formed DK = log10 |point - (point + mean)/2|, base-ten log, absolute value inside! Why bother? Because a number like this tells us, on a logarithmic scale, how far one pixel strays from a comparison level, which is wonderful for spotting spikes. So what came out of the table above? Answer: 0.29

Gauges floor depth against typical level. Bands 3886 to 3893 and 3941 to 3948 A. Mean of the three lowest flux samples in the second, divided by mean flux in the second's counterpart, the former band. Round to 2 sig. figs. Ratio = 1.4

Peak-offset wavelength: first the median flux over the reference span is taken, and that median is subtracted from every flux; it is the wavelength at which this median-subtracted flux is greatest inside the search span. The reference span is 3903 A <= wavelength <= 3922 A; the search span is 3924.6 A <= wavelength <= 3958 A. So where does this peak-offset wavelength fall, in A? 3955.86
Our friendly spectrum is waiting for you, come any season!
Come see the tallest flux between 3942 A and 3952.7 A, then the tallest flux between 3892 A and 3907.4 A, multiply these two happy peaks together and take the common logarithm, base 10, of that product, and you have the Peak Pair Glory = 2.39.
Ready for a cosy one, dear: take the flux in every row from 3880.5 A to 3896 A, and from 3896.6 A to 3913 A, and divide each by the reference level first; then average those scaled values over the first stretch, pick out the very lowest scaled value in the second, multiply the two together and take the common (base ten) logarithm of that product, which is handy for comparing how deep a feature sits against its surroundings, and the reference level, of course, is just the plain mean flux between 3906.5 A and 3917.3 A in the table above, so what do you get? -0.18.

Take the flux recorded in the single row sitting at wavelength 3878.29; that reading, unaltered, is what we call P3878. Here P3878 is 15.2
